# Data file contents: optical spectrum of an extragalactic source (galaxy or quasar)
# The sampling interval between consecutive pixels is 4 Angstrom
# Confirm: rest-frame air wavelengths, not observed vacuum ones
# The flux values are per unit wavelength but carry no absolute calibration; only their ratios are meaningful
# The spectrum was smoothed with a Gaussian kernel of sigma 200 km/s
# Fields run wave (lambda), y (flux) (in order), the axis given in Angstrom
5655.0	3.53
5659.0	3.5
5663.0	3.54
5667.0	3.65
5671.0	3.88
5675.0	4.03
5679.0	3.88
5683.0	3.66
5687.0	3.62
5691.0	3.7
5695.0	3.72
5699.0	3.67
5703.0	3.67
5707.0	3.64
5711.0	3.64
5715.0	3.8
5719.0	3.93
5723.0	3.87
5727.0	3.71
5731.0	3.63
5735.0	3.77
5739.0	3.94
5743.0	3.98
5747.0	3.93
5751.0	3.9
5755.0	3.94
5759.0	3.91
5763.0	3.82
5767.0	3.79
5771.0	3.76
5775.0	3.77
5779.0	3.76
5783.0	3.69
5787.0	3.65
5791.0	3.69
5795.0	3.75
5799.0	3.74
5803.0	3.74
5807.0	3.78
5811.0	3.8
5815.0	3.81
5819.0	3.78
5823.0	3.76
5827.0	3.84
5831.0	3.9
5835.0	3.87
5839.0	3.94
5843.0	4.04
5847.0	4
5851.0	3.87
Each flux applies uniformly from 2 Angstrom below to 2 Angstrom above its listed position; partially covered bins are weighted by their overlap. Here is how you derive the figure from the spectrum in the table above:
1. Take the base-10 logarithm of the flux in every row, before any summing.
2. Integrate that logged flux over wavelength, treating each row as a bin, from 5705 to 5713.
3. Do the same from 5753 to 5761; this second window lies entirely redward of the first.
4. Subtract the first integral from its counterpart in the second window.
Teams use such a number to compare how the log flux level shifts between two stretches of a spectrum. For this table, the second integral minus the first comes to 0.26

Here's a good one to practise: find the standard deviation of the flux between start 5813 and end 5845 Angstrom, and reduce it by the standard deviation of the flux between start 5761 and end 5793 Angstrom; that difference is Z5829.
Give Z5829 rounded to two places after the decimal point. 0.03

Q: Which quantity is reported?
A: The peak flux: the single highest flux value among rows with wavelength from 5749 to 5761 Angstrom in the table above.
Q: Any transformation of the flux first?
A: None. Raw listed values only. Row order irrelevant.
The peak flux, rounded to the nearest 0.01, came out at 3.94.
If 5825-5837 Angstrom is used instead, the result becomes 3.90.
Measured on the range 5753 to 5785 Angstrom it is 3.94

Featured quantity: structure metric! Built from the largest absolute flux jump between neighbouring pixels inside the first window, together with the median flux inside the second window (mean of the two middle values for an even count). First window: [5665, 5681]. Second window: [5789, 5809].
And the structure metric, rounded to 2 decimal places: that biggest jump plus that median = 3.97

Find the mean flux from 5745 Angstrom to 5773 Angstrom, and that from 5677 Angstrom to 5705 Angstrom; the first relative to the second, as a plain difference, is 0.16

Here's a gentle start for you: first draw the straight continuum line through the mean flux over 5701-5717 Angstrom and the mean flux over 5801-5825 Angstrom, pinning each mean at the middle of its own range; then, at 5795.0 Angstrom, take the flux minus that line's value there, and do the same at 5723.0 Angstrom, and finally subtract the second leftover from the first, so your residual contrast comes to -0.183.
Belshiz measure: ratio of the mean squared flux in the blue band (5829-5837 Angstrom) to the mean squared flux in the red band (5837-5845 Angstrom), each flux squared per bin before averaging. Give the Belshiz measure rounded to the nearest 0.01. 0.95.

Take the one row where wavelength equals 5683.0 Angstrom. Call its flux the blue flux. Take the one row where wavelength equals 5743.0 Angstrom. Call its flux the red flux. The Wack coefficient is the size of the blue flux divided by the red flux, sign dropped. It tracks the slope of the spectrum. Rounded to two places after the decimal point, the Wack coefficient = 0.92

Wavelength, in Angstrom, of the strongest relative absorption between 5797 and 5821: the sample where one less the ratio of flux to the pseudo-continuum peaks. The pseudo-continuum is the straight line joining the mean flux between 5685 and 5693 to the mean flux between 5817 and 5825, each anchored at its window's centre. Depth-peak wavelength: 5803.0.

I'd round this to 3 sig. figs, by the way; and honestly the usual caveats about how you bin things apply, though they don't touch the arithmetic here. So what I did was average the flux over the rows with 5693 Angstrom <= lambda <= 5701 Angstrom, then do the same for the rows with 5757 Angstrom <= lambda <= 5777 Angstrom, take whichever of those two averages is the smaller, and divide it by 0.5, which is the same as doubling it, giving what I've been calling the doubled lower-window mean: 7.39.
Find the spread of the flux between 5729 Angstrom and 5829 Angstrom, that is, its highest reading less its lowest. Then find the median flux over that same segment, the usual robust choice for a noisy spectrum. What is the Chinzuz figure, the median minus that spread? 3.43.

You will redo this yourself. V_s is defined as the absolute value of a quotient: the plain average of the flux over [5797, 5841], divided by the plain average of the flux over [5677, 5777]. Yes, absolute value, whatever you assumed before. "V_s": 1.01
